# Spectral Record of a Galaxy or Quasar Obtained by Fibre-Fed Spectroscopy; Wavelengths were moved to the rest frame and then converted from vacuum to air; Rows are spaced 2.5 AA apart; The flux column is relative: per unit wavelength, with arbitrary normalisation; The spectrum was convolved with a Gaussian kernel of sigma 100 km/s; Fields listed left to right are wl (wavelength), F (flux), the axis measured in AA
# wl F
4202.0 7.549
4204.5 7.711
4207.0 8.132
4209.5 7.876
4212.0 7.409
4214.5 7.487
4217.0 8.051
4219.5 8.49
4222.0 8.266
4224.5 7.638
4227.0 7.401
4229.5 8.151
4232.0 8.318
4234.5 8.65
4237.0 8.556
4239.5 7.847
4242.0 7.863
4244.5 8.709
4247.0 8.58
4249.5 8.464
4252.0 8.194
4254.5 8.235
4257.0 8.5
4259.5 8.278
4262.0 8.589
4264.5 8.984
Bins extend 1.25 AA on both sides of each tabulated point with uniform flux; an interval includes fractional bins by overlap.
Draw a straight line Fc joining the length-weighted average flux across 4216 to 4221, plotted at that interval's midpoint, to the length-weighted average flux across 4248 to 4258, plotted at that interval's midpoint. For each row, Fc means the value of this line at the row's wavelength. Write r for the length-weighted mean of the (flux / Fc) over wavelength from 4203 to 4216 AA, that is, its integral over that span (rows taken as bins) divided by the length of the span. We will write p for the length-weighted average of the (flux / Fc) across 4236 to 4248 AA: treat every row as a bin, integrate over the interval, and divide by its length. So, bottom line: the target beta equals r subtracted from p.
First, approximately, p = 1.00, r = 0.935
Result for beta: 0.06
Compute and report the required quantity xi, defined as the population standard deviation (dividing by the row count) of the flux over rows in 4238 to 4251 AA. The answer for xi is 0.37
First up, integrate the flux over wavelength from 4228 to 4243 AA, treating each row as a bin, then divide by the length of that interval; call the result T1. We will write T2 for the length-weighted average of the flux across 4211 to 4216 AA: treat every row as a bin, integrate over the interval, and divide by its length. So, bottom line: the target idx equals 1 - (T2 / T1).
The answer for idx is 0.09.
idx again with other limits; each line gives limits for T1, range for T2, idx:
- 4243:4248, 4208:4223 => 0.08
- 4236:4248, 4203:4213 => 0.06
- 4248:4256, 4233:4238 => -0.03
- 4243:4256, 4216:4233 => 0.05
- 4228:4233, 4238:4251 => -0.01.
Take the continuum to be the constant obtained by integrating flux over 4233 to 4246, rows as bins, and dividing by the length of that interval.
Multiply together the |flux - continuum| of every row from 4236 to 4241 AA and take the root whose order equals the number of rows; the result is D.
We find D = 0.3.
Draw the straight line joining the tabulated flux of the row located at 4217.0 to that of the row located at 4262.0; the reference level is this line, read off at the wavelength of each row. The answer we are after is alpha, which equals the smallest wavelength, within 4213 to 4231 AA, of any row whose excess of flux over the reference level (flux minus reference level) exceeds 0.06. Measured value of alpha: 4219.5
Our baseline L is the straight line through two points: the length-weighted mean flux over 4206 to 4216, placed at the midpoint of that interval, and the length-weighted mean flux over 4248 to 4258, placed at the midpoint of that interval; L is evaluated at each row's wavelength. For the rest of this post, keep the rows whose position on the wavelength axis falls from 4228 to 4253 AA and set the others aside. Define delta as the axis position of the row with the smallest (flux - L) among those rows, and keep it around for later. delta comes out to 4242.0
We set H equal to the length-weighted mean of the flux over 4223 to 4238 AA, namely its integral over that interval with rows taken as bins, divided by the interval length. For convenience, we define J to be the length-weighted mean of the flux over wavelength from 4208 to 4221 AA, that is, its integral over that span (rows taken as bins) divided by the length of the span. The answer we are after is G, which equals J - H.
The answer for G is -0.2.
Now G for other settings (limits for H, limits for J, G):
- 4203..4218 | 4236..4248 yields 0.5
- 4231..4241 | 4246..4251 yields 0.2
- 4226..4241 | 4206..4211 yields -0.2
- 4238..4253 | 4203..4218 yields -0.5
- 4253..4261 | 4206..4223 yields -0.4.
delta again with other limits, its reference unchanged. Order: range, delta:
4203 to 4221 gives 4212.0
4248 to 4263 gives 4259.5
